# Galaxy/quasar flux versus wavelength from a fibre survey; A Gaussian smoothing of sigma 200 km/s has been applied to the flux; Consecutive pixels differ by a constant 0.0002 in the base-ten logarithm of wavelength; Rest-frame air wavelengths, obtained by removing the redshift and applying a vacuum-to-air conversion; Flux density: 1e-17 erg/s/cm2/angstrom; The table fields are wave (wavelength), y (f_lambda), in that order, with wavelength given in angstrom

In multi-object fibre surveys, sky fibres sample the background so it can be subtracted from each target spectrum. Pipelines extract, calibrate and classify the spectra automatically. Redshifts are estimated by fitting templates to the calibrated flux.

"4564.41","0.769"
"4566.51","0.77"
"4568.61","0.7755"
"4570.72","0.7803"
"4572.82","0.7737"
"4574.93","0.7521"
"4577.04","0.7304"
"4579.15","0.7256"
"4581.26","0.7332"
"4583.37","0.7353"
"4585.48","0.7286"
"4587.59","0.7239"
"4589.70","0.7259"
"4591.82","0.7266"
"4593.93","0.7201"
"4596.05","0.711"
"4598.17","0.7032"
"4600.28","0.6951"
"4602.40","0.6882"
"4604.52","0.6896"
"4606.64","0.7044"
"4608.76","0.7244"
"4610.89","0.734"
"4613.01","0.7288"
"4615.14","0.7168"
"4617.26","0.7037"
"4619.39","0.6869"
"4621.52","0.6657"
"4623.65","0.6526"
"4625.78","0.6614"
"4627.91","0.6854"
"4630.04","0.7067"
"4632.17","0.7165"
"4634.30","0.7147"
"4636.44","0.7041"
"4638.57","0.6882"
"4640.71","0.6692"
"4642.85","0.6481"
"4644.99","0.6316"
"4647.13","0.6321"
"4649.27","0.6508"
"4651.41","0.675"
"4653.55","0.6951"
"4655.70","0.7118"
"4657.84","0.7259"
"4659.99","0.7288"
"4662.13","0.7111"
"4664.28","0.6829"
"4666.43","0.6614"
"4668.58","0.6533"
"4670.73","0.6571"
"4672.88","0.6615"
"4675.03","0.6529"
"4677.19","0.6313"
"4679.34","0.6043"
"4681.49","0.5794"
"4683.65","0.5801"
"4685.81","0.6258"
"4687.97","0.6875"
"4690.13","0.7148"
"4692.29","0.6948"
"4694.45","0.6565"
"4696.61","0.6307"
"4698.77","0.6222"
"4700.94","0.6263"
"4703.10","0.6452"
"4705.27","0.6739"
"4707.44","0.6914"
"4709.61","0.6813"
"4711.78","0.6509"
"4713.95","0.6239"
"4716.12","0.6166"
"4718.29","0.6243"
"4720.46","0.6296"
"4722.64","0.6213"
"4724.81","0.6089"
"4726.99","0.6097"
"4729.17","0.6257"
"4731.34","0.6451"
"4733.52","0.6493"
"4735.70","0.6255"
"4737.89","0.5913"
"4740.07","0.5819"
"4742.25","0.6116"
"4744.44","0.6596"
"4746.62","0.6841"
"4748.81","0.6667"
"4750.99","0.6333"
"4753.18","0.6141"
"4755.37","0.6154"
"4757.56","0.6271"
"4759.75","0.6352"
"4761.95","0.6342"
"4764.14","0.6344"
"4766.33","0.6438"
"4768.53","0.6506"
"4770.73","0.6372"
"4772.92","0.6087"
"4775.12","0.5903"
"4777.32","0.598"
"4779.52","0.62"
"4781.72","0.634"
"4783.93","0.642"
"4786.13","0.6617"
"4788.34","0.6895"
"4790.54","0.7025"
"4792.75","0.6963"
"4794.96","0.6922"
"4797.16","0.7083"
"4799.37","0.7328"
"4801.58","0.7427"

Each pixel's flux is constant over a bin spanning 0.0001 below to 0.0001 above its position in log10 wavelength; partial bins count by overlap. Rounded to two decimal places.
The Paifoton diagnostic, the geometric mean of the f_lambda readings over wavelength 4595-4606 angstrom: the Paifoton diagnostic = 0.70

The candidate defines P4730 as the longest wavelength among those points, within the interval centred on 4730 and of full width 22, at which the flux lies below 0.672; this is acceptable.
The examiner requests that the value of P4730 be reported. 4740.07 angstrom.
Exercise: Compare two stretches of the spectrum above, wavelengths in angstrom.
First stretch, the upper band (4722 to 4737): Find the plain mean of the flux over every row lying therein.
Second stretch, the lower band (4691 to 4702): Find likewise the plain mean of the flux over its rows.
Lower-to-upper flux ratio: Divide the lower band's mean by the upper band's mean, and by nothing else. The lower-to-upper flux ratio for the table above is 1.03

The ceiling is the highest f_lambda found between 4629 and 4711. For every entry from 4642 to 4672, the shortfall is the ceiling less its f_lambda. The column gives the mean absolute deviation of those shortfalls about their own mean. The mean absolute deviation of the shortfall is 0.028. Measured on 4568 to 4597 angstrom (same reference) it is 0.018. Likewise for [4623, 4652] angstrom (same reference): 0.025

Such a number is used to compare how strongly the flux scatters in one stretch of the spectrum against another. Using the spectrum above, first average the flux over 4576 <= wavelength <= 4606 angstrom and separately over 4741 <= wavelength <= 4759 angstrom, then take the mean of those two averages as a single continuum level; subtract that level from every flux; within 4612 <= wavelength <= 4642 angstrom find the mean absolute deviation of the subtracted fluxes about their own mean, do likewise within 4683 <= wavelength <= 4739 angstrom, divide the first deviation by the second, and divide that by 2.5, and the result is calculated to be 0.30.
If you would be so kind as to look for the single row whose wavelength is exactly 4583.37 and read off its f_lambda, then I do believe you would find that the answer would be 0.7353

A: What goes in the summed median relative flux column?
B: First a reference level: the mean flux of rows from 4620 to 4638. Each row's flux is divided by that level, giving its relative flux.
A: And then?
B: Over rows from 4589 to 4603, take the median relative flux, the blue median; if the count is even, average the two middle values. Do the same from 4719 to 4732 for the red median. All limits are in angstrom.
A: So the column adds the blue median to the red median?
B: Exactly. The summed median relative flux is 1.94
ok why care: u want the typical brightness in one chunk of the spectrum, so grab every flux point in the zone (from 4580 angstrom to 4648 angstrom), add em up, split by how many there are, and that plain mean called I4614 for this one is 0.70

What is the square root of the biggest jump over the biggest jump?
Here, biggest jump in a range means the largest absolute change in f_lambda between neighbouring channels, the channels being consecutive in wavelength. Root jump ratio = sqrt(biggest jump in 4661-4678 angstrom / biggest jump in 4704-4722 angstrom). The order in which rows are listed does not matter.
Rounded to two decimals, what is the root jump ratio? 0.96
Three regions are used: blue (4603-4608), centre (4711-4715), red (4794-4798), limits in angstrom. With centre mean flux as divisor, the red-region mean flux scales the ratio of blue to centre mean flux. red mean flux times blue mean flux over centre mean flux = 0.77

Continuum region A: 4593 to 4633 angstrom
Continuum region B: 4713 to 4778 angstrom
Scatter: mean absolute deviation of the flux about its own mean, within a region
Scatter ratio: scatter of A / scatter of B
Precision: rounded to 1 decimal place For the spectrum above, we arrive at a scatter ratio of 1.1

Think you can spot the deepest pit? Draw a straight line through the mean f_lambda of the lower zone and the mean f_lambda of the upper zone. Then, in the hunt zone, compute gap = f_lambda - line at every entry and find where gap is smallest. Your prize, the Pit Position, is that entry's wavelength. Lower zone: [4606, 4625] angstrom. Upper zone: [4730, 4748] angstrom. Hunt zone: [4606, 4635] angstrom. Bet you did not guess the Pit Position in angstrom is 4623.65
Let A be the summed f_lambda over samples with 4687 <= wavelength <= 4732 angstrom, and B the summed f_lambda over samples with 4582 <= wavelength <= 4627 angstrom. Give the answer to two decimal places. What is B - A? 1.25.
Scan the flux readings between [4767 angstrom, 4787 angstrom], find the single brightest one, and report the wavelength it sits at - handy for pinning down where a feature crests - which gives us 4786.13 angstrom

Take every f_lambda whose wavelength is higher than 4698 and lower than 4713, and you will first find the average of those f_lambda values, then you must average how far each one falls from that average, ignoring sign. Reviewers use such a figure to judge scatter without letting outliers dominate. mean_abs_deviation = 0.0226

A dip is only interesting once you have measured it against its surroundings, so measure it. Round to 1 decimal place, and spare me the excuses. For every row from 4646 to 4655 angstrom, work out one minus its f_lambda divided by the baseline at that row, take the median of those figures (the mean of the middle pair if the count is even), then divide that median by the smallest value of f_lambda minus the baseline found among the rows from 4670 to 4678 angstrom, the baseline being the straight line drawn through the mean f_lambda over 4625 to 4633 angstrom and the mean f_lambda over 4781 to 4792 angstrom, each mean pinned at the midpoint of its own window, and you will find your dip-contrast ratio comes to -0.7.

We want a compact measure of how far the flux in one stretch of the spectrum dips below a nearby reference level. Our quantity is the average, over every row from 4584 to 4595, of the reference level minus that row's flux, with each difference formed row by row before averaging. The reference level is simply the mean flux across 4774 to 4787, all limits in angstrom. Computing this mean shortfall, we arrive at -0.10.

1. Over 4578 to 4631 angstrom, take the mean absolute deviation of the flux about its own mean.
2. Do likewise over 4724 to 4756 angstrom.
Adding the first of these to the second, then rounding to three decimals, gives 0.042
